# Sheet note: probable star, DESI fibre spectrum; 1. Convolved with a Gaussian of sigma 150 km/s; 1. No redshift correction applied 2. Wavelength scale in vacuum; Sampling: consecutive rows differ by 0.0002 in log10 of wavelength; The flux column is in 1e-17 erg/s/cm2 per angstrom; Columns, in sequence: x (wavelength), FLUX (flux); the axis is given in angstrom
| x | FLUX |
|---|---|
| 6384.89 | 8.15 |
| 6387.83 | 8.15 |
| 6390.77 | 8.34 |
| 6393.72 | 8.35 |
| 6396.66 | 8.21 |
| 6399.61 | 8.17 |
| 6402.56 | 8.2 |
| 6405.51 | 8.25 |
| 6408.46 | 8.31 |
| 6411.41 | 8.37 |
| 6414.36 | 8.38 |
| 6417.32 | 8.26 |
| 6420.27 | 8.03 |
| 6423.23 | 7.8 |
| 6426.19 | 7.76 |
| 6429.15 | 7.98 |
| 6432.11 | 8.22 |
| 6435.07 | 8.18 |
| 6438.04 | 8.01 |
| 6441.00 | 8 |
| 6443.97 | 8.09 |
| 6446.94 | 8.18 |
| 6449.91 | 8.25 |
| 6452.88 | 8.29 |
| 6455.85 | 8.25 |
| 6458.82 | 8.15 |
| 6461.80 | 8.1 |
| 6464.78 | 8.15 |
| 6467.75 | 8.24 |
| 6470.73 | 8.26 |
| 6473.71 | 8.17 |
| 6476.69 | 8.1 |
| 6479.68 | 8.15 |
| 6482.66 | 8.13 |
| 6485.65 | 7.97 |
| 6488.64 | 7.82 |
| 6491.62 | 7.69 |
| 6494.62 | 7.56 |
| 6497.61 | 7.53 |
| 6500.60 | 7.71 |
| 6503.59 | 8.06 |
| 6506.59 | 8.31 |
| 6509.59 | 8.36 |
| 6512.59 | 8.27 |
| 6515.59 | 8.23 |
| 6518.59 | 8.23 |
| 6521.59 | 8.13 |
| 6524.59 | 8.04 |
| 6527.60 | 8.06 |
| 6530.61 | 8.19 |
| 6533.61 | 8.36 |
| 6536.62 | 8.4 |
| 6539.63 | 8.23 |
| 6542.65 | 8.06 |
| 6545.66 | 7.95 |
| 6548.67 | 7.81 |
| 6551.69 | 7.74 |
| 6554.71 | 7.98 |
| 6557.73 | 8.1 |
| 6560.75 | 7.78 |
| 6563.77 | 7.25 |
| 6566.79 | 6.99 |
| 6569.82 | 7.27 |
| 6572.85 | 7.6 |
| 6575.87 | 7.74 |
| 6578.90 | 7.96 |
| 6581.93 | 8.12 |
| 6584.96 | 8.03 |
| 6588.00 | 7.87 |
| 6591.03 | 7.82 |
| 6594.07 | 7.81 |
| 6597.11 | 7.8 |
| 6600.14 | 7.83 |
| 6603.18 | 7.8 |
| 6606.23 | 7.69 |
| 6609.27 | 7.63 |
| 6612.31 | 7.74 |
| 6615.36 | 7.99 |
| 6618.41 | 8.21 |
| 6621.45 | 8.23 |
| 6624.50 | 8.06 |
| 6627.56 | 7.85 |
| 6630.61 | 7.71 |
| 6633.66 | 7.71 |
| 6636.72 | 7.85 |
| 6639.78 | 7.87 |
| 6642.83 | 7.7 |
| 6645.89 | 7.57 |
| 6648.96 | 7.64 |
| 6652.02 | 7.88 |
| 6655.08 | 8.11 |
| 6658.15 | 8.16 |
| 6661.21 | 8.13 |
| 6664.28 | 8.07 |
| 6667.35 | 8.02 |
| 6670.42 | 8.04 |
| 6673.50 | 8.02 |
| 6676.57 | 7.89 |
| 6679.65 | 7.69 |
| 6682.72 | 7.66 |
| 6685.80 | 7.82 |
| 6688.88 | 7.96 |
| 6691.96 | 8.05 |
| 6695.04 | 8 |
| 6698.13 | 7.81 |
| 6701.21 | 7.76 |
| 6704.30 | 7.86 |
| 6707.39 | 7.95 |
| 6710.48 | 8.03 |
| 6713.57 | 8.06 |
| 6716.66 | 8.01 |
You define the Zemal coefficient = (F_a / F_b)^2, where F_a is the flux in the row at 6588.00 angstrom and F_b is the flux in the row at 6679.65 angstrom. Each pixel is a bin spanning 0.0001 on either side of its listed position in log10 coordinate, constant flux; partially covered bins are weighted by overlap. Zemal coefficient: 1.05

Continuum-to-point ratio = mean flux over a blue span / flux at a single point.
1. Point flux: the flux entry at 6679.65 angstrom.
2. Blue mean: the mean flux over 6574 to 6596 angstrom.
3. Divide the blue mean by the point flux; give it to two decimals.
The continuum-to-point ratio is 1.03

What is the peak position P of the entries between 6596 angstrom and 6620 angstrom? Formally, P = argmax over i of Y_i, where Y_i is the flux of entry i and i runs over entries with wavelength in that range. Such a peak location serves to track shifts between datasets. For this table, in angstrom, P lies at 6618.41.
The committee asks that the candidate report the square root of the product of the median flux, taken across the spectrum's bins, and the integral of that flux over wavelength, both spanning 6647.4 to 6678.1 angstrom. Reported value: 44.4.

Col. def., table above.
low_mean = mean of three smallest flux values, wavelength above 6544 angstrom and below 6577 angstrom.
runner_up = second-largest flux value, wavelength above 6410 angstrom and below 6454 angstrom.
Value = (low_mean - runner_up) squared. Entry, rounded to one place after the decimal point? 1.4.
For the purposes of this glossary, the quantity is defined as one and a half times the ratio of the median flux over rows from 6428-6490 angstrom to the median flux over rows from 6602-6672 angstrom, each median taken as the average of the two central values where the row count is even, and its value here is 1.55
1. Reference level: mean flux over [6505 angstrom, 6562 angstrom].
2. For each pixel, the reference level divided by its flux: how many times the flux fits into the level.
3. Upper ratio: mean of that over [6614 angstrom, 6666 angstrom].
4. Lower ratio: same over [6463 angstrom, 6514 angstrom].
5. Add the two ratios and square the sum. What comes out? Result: 4.15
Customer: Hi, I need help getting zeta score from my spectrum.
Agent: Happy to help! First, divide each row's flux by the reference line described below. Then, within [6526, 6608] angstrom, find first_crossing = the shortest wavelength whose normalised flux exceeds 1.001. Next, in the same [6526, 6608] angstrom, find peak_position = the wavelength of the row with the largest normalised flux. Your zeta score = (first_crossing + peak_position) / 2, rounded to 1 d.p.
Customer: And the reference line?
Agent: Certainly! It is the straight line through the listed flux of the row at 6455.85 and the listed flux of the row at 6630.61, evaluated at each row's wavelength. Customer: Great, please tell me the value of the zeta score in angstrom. 6532.1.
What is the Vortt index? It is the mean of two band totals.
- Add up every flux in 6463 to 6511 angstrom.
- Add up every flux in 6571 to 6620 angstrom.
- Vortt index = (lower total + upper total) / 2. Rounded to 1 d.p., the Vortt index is 126.9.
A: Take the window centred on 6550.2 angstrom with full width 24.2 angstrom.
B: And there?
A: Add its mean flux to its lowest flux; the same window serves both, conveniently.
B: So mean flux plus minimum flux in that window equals 15.7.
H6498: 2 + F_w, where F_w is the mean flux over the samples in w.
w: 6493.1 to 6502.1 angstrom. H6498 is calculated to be 9.6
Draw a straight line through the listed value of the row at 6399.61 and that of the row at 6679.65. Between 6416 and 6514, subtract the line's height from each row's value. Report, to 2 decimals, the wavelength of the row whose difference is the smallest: 6497.61 angstrom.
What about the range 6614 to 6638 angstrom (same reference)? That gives 6630.61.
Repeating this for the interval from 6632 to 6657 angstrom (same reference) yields 6645.89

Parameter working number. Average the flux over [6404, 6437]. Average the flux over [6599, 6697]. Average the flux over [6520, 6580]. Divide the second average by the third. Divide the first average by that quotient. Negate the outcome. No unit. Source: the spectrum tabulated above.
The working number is -8.13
